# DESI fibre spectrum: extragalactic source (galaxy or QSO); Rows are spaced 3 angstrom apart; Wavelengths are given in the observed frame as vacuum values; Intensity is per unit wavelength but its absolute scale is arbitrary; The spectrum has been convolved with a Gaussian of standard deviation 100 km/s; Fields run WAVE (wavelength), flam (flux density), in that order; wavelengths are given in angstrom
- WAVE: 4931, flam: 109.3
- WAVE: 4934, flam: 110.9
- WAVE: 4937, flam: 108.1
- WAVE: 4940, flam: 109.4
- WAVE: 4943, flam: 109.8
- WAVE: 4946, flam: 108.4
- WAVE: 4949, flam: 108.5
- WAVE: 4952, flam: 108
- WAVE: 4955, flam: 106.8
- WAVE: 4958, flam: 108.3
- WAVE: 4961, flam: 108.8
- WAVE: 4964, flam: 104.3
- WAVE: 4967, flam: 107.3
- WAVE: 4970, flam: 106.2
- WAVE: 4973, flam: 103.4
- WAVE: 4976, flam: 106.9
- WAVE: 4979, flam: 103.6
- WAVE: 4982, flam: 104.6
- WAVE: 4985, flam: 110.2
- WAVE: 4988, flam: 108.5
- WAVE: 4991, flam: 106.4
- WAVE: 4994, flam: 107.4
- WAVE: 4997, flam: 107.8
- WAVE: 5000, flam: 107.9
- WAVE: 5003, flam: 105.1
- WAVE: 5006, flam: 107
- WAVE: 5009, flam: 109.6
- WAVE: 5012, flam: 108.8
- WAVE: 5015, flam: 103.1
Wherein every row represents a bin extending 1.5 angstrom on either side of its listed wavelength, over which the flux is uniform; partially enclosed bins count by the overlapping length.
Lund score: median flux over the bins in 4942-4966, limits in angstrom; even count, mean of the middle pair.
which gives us 108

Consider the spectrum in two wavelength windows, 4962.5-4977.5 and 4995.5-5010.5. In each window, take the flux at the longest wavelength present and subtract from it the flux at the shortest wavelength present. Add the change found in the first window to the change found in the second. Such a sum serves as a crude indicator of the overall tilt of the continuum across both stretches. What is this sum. 4.4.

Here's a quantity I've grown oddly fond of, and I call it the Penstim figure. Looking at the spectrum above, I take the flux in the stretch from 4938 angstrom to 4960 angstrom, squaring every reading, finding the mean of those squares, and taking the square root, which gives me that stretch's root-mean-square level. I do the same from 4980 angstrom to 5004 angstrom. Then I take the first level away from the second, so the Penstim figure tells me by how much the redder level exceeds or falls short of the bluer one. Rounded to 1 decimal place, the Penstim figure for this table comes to -1.2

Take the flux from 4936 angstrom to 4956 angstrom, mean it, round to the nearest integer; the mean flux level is 108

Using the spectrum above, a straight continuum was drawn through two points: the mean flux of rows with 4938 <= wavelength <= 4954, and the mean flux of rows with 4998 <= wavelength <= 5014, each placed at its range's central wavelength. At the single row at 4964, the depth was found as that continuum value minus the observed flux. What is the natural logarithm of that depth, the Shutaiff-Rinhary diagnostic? 1.4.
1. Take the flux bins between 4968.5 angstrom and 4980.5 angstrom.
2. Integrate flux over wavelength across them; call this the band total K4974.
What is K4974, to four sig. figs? 1260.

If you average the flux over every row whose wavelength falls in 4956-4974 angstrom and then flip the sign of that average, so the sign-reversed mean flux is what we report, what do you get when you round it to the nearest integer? -106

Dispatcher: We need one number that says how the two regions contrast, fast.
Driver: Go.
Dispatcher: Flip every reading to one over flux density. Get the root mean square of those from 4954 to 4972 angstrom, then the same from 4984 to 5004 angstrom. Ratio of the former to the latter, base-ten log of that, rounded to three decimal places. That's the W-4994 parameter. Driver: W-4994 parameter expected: 0.003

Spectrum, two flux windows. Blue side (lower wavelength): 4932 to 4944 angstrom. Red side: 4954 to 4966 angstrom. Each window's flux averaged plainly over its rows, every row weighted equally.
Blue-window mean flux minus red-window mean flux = 2.5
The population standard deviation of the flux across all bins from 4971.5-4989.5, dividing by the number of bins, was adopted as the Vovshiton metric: 2.5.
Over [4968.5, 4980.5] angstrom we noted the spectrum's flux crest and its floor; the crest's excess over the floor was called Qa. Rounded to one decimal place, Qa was 3.5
